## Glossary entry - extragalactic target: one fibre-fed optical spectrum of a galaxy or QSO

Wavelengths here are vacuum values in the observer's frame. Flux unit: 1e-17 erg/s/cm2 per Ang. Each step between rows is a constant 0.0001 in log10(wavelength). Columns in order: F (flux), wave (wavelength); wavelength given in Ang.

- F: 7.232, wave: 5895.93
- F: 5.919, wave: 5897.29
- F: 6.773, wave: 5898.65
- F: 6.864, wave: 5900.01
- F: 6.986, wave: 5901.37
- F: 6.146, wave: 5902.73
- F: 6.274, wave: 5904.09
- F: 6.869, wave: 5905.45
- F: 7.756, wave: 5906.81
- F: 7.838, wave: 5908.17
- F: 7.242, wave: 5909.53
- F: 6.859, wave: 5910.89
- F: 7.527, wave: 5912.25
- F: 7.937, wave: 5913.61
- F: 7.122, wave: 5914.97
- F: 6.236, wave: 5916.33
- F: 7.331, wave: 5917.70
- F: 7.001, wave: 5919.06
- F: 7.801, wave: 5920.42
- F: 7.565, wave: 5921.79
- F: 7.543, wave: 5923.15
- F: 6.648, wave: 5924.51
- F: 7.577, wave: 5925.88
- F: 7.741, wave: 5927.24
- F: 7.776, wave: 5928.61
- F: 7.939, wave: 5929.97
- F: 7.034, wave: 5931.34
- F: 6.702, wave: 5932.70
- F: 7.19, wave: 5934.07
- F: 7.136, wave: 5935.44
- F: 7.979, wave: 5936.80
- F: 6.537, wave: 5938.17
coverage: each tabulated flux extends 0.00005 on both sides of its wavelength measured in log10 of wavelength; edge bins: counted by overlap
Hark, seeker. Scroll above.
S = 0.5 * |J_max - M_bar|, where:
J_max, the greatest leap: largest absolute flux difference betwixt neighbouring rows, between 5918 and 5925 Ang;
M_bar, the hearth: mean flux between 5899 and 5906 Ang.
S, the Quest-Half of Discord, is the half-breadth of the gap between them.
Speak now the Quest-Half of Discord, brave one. 2.87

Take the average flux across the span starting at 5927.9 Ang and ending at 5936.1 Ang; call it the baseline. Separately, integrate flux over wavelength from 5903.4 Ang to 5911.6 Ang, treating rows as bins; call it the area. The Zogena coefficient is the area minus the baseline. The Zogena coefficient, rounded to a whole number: 51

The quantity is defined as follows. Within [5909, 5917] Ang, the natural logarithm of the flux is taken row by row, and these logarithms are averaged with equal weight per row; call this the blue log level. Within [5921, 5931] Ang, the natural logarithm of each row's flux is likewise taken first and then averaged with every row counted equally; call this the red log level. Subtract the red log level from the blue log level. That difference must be -0.05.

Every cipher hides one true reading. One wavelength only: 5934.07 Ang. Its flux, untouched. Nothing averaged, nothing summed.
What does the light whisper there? 7.19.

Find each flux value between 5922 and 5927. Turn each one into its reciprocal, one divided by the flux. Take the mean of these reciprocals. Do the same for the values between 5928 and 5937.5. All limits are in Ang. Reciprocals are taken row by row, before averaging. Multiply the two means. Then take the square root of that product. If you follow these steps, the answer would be 0.137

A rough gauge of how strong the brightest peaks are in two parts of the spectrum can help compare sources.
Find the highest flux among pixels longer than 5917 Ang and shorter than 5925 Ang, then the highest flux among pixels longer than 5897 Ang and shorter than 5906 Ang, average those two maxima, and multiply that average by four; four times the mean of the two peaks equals 29.6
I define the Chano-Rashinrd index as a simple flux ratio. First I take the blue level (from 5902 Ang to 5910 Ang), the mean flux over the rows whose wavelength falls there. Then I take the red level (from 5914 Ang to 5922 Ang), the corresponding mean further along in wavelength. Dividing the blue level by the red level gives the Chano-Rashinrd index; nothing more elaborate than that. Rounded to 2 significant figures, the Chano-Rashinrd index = 0.98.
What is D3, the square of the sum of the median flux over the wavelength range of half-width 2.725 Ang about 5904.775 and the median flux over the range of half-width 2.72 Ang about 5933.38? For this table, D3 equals 186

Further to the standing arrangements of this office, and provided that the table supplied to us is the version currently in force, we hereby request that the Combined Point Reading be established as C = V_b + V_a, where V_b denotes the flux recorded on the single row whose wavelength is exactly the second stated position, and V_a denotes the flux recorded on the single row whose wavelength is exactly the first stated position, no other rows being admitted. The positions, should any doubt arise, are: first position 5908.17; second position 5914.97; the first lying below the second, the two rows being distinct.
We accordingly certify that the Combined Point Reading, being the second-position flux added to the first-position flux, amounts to 15.0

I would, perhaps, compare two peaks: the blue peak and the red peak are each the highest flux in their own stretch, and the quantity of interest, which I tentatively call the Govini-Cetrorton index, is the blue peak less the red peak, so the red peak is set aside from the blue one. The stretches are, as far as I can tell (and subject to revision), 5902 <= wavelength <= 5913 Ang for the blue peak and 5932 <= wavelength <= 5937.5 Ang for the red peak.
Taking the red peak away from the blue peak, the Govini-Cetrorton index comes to -0.14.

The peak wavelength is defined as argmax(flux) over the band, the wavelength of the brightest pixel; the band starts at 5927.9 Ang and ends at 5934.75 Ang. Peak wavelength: 5929.97 Ang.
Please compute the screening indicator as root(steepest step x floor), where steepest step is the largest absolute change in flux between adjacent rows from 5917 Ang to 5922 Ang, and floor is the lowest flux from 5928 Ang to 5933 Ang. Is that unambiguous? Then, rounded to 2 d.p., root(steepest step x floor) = 2.32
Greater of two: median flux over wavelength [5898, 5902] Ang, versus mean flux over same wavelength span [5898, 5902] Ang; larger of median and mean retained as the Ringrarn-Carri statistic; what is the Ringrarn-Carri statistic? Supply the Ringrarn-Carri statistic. 6.9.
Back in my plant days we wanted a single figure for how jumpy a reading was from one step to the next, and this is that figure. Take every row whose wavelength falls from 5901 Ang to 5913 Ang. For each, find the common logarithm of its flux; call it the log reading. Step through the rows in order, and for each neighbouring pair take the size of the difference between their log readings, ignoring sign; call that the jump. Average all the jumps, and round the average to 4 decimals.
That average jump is 0.0324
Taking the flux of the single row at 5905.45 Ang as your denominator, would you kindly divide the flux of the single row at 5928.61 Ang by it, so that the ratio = 1.13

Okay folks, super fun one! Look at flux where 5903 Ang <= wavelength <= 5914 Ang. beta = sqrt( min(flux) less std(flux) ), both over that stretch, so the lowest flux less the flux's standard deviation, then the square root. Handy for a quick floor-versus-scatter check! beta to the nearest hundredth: 2.39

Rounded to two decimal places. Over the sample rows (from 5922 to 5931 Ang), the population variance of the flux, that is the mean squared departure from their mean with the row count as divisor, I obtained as 0.18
